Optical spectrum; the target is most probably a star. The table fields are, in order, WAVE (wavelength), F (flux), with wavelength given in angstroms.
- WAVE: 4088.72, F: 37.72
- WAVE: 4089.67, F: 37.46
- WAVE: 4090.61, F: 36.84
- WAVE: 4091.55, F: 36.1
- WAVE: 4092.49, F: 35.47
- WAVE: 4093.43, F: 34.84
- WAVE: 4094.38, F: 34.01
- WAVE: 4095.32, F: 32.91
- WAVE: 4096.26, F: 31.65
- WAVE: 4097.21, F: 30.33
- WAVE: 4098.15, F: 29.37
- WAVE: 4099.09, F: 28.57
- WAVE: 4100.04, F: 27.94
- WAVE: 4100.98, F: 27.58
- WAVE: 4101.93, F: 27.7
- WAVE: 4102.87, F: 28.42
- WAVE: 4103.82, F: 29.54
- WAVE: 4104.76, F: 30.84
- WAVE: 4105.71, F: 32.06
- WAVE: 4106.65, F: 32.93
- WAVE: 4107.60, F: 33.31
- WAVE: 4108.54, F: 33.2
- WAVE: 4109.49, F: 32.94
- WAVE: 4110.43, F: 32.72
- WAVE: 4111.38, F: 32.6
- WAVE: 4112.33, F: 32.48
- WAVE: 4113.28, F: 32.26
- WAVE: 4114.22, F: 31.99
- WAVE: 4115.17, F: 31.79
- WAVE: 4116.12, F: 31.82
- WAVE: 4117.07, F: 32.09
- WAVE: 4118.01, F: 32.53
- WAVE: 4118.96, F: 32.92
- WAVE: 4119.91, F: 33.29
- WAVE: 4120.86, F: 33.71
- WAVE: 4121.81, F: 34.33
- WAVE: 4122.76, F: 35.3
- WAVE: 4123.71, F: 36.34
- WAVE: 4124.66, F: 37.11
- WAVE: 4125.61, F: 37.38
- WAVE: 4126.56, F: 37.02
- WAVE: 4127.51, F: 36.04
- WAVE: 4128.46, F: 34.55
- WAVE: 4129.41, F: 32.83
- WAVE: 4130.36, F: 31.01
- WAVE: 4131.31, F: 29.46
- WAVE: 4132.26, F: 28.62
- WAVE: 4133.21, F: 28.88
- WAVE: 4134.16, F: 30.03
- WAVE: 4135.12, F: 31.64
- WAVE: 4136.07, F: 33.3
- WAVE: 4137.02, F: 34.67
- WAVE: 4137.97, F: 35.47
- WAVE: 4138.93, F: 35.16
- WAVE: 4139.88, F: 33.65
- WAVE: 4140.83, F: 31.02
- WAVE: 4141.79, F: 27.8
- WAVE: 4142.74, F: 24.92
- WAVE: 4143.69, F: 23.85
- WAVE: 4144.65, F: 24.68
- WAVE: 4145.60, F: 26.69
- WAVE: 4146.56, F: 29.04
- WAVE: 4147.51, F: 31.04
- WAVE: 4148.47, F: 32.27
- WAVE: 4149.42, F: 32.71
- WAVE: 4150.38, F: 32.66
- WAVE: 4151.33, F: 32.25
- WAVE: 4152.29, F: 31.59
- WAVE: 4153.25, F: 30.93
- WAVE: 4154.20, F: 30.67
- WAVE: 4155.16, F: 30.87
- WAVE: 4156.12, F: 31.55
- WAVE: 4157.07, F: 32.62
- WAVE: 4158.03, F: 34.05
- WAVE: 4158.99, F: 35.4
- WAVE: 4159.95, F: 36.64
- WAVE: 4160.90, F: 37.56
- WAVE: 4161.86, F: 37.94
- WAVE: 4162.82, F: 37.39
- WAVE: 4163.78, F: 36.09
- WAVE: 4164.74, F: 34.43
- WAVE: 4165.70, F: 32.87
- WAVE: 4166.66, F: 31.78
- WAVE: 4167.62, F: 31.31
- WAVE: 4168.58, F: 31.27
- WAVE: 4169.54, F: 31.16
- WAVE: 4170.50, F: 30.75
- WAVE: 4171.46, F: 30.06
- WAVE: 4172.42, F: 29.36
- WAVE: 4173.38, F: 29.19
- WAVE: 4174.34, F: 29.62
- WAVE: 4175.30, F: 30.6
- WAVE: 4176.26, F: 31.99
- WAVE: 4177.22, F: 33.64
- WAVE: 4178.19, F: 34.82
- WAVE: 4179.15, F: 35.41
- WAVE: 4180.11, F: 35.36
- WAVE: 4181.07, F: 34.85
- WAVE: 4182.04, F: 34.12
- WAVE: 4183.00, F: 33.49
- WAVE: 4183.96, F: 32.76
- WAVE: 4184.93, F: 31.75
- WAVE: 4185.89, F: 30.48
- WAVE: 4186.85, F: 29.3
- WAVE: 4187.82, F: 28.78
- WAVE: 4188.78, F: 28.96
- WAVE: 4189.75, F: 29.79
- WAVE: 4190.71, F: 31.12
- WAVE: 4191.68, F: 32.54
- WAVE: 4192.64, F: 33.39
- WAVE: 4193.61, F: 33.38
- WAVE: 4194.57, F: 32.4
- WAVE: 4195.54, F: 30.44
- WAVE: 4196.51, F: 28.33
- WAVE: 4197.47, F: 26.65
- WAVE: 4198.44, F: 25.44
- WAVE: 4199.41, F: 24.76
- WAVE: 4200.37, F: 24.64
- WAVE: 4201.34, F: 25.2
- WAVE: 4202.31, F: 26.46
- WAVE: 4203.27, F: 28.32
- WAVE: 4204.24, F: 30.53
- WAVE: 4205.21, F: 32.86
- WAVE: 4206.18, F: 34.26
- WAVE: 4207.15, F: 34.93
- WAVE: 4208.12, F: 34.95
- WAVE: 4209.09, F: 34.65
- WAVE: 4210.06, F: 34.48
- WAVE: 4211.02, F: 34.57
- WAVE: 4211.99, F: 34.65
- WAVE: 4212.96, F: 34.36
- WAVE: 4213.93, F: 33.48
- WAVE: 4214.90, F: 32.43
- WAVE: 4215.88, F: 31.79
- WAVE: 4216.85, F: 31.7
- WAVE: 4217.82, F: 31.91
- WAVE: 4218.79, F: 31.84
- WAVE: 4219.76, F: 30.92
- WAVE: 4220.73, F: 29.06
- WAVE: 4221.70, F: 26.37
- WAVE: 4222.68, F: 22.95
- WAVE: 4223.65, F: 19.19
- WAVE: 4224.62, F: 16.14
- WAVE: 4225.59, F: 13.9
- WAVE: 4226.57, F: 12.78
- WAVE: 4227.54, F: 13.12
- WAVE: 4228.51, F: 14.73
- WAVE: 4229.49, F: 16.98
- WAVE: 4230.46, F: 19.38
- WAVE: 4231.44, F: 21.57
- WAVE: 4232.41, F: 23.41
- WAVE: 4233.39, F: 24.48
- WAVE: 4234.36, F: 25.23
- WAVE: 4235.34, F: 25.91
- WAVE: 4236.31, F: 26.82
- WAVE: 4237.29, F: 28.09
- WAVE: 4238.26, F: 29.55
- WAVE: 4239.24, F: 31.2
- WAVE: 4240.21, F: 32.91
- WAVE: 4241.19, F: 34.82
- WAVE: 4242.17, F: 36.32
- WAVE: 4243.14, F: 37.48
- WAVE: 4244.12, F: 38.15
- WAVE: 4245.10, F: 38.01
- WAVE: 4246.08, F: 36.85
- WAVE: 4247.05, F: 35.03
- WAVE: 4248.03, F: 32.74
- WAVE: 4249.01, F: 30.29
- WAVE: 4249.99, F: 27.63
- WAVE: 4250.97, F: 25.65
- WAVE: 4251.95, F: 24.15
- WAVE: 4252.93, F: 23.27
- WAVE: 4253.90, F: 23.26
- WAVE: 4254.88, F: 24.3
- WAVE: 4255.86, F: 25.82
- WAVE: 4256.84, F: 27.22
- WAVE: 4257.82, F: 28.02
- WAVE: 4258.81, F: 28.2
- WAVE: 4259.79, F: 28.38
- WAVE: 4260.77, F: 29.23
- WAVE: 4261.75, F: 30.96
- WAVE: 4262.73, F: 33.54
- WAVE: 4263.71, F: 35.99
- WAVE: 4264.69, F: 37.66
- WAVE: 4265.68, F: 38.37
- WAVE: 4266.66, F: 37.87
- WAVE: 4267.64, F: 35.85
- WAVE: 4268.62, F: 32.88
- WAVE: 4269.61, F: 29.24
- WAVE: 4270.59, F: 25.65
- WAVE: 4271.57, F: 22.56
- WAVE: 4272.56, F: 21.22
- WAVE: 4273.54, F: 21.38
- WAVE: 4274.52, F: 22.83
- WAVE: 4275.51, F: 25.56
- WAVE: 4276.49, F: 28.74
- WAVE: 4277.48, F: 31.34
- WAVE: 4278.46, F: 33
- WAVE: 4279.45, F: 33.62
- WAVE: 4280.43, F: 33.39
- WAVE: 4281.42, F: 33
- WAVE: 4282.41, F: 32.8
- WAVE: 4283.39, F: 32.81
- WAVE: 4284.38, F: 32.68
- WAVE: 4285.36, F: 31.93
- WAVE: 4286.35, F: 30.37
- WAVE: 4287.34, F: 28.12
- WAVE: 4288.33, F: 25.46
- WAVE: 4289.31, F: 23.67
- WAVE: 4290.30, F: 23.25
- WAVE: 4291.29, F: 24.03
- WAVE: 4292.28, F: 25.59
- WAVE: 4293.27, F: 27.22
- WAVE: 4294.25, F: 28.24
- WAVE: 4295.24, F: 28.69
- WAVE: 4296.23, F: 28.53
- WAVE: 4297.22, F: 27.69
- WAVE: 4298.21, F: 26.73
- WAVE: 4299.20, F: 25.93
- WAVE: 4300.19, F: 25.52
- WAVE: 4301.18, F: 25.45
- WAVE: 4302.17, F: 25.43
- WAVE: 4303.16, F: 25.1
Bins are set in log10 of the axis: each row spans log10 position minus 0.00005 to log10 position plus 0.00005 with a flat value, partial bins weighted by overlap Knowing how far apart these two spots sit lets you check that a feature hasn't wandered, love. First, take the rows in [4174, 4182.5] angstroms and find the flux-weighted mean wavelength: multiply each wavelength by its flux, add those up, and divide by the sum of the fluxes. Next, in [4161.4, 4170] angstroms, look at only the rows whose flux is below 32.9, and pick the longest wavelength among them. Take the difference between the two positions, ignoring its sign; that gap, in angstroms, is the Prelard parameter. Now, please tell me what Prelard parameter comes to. 8.8 angstroms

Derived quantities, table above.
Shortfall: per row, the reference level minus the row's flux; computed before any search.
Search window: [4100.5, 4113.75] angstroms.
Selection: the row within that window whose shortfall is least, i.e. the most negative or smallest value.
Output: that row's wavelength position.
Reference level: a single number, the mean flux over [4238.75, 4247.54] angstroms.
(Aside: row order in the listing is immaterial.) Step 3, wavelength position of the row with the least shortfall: 4107.60 angstroms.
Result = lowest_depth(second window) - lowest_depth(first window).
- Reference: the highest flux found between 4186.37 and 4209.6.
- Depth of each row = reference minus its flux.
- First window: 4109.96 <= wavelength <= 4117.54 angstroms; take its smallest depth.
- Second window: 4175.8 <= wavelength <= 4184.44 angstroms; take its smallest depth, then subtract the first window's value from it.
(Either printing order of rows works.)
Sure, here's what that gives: -3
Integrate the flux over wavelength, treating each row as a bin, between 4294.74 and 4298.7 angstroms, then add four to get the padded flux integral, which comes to 114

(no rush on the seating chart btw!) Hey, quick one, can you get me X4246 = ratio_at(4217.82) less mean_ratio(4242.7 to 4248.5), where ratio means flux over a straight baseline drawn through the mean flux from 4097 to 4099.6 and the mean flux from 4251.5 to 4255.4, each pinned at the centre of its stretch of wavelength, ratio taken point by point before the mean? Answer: -0.24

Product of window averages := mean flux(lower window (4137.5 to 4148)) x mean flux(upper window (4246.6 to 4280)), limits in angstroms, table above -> 857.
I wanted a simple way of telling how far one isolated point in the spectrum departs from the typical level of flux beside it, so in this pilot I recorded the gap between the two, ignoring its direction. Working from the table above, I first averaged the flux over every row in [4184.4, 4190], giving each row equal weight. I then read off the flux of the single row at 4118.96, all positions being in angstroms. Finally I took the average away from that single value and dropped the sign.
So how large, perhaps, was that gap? 3.1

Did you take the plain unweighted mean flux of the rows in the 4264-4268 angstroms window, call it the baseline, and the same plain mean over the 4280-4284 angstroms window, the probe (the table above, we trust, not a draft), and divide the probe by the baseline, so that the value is 0.88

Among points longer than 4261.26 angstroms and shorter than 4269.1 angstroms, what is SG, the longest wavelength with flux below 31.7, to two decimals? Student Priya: 4261.75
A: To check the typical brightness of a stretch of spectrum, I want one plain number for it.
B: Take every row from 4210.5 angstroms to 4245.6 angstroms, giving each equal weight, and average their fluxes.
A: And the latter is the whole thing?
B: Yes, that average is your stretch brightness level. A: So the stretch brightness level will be 27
